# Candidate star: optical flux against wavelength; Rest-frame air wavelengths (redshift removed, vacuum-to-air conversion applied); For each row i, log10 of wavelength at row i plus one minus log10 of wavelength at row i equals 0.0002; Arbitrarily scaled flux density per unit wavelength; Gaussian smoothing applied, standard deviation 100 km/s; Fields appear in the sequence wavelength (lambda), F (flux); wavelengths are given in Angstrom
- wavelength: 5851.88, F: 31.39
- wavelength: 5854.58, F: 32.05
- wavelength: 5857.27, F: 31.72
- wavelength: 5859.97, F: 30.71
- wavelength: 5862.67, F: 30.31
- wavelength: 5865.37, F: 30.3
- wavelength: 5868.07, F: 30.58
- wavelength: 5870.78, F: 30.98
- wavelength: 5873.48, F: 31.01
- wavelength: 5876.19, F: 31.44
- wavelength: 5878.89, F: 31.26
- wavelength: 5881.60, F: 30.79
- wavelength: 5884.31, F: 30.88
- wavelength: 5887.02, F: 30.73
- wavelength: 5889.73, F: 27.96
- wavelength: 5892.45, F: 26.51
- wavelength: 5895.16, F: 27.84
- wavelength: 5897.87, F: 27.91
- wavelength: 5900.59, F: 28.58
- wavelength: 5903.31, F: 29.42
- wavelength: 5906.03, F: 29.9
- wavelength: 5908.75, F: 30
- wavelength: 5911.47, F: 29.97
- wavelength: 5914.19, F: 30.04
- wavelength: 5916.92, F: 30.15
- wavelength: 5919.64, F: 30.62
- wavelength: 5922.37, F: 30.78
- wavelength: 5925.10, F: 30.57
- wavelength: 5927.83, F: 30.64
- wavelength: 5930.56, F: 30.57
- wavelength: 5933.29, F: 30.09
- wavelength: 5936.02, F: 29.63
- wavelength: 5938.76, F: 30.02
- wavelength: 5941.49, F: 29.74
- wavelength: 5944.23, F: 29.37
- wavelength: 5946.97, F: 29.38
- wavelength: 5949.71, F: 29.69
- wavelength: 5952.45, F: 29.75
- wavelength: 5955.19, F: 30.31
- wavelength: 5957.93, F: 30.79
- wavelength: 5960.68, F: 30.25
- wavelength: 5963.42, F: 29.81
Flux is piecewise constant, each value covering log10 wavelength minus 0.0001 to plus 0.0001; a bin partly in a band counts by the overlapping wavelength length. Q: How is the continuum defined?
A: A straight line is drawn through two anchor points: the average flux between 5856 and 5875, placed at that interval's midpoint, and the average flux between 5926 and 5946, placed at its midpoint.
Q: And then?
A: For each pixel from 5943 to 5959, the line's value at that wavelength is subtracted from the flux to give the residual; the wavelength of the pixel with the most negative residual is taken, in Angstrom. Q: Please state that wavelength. 5944.23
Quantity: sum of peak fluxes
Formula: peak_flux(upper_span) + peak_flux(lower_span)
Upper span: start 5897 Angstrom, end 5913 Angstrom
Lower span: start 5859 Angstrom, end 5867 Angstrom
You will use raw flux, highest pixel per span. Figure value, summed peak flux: 60.7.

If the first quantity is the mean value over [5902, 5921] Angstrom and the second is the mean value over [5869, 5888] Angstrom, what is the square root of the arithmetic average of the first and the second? 5.52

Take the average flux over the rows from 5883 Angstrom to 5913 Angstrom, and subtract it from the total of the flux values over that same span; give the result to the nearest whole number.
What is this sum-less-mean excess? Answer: 291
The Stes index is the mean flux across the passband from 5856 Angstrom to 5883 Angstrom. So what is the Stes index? 30.9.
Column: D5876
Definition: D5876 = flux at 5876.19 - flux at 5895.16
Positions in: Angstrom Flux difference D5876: 3.6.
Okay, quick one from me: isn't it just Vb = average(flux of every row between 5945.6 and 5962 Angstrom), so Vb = 30.0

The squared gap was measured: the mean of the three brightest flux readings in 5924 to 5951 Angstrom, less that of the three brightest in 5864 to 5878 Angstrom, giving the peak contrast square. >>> 0.30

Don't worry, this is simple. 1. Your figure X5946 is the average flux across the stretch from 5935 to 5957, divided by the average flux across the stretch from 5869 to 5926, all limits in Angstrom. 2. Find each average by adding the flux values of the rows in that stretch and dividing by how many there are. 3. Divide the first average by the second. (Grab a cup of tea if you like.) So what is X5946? 1.00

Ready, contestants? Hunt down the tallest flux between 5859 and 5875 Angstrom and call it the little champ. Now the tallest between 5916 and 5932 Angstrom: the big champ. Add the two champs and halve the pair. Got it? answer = 30.9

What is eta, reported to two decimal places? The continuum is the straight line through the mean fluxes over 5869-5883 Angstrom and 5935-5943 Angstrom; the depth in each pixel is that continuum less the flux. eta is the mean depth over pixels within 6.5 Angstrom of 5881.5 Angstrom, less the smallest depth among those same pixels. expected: 0.31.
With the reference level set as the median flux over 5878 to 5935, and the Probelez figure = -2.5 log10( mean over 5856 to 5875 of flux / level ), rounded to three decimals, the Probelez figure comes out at -0.025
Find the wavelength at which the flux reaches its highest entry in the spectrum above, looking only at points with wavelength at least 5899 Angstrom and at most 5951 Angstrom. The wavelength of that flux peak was 5922.37 Angstrom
